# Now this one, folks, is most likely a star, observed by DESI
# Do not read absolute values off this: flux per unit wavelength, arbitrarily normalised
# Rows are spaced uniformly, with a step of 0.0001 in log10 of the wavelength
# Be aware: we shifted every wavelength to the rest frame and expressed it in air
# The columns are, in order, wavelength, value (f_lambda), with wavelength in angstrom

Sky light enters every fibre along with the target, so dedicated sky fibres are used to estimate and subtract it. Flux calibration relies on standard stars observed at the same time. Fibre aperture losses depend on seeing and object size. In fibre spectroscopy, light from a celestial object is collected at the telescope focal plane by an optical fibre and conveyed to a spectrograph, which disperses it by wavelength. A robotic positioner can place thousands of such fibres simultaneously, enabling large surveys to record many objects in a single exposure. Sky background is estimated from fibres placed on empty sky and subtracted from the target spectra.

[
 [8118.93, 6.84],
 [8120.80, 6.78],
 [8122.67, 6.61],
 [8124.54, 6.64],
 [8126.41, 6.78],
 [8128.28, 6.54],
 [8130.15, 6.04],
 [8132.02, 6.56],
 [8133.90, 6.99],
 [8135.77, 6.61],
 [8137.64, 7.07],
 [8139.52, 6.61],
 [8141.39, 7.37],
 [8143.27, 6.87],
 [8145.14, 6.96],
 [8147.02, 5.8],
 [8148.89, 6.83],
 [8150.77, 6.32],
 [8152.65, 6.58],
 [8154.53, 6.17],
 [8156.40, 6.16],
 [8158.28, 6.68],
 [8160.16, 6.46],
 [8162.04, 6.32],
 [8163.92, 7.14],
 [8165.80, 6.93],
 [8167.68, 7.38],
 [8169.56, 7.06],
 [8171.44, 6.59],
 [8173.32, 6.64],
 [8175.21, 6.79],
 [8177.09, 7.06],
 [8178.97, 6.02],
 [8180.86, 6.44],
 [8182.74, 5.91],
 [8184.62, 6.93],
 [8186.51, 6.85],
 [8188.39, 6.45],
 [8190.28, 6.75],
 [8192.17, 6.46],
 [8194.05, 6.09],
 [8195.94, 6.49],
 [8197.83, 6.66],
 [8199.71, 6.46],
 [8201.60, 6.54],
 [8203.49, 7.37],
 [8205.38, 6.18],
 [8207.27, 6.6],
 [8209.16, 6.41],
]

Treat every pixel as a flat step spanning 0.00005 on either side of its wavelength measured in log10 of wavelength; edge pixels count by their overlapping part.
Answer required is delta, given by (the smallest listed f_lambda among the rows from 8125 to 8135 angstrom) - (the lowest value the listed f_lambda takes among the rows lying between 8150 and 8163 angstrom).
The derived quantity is -0.1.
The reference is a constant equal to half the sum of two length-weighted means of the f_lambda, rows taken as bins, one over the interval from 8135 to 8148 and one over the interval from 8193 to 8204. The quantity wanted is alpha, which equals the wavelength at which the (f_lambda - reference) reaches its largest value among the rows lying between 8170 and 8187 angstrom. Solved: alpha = 8177.09 angstrom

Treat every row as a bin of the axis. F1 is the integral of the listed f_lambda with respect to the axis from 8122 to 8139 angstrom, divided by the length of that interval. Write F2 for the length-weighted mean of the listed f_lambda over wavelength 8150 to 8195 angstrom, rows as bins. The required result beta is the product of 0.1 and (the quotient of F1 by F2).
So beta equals 0.101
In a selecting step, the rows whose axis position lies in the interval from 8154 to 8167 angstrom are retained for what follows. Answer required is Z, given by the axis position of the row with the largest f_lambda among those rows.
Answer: 8163.92 angstrom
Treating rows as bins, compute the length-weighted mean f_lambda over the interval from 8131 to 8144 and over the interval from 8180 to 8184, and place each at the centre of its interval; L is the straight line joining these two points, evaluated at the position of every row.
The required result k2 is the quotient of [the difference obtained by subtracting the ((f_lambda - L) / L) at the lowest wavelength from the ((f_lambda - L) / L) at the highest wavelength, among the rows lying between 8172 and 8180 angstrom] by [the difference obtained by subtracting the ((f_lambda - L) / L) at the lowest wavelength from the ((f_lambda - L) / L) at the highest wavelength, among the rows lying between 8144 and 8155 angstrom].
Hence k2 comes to 0.9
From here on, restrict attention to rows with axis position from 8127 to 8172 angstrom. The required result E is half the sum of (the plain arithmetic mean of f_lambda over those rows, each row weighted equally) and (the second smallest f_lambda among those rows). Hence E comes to 6.35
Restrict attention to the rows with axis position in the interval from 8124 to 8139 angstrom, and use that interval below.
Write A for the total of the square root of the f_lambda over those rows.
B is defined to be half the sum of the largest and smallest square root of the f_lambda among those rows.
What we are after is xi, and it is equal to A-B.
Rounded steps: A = 20.6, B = 2.558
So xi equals 18.07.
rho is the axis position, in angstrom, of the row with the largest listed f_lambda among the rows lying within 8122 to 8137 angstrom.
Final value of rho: 8133.90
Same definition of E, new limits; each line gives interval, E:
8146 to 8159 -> 6.26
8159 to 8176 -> 6.64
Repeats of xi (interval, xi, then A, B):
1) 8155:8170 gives 18.20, 20.8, 2.599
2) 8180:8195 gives 17.83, 20.4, 2.532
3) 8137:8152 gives 18.18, 20.7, 2.562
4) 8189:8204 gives 17.96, 20.5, 2.591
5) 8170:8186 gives 17.92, 20.5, 2.544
